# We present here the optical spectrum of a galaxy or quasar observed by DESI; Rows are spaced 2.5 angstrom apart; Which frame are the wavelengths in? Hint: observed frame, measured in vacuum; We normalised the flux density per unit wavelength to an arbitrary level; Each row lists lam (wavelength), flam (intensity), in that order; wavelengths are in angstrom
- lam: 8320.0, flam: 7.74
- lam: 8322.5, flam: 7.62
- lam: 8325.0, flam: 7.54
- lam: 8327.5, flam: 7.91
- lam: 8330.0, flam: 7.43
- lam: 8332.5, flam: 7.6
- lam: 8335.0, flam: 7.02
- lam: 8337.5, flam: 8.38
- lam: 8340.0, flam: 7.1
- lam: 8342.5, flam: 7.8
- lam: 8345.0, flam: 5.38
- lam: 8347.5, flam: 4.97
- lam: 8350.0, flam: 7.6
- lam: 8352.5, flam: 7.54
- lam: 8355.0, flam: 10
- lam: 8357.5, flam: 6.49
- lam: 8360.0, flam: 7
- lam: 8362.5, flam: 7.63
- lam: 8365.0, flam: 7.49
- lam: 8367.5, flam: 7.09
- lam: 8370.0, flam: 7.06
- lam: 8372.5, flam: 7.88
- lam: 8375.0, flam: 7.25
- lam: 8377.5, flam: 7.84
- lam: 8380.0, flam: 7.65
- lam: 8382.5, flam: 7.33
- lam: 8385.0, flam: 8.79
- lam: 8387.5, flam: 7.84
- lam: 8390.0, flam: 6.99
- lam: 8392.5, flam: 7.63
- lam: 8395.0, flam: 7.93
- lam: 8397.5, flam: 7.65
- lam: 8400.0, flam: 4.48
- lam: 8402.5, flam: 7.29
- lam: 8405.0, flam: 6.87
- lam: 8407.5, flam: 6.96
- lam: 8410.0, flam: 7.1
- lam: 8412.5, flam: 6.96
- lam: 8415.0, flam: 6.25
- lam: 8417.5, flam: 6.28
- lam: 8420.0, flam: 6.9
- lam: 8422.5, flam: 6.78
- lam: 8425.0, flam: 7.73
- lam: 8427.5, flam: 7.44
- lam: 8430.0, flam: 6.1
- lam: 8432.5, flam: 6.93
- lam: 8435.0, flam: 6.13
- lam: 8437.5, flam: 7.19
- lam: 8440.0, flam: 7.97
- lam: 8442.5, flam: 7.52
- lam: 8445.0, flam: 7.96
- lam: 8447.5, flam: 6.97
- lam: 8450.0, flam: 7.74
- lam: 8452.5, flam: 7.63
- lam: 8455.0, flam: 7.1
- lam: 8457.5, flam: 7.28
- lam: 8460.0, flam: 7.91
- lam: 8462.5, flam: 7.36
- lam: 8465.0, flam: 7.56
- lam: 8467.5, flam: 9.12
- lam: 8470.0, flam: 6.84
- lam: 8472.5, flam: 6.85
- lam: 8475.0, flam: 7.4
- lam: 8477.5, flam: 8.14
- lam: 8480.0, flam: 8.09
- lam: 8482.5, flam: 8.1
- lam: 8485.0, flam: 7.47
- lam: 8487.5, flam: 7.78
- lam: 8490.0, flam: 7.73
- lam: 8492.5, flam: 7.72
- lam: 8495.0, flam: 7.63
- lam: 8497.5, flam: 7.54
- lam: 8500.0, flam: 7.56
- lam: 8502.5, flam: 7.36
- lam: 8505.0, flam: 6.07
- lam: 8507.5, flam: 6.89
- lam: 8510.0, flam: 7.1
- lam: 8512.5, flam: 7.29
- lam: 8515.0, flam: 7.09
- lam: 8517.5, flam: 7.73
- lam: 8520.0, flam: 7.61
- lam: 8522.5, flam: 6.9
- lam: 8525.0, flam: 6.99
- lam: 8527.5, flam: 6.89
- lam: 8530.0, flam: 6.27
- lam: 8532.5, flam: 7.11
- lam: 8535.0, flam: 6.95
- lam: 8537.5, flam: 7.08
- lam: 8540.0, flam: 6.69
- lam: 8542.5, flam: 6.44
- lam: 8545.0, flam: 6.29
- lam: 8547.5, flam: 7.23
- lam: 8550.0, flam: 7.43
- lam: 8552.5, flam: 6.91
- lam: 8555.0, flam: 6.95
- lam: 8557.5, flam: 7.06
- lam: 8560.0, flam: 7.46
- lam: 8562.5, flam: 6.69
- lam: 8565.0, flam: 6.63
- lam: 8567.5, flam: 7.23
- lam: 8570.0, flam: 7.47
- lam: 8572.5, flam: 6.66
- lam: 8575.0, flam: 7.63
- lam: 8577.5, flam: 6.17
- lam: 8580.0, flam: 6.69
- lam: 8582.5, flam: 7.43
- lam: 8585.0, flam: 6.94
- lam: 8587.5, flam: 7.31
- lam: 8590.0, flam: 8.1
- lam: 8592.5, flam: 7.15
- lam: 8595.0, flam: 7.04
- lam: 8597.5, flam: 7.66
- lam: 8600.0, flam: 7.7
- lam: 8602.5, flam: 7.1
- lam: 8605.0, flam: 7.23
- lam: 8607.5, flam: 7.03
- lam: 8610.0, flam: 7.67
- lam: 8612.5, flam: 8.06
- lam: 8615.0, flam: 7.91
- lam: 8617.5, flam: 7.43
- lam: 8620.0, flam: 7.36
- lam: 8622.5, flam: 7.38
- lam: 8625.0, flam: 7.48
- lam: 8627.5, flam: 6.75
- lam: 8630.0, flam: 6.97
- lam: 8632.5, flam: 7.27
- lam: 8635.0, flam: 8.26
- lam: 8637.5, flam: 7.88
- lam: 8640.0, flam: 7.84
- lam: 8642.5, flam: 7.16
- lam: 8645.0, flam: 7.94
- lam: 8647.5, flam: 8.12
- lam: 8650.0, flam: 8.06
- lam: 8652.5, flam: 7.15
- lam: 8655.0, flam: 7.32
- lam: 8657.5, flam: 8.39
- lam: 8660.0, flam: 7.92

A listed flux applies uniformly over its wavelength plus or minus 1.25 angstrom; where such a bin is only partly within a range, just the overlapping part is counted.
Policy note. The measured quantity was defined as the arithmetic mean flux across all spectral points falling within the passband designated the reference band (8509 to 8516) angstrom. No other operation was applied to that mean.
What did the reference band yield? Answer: 7.16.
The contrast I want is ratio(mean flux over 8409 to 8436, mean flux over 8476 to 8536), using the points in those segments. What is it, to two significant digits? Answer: 0.92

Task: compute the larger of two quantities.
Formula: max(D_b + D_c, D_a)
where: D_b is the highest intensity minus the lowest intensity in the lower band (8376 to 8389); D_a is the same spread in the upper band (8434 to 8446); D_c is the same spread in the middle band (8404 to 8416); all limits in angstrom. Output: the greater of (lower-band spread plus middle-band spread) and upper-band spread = 2.3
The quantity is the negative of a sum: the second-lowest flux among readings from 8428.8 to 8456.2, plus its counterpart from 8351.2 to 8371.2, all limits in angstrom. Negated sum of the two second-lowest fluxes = -13.1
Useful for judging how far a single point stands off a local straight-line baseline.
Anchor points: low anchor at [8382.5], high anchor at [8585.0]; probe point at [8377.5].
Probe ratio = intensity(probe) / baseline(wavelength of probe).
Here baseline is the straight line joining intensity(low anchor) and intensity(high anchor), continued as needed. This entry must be 1.07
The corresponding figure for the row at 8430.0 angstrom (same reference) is 0.84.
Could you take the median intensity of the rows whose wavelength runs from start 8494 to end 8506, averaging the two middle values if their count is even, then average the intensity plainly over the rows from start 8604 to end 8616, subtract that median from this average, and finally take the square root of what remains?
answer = 0.20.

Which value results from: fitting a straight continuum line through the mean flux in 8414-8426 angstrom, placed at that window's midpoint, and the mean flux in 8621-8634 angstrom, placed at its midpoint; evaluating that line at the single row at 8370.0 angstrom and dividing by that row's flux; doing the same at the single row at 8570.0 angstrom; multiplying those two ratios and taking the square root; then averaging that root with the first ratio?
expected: 0.95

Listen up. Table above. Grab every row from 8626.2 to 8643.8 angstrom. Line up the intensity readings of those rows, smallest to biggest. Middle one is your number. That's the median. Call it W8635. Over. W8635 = 7.3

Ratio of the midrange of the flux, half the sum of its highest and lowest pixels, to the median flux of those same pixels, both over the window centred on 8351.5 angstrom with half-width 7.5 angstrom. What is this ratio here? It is 1.07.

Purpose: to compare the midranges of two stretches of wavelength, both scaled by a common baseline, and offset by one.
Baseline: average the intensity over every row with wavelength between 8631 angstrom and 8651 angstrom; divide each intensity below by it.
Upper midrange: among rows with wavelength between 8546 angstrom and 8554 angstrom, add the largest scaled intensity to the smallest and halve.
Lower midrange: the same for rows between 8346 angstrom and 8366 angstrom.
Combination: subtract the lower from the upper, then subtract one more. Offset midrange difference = -1.04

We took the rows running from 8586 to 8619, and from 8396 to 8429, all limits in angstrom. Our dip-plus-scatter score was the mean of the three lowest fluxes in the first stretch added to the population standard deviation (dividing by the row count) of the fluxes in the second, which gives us 7.86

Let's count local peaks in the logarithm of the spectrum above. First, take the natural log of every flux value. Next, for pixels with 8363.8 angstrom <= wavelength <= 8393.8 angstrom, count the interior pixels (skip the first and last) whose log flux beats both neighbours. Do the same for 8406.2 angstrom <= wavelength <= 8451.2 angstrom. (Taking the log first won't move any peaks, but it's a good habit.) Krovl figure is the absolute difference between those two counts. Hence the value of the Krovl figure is 3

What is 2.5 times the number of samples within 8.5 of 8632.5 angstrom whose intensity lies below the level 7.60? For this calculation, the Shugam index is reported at 10.0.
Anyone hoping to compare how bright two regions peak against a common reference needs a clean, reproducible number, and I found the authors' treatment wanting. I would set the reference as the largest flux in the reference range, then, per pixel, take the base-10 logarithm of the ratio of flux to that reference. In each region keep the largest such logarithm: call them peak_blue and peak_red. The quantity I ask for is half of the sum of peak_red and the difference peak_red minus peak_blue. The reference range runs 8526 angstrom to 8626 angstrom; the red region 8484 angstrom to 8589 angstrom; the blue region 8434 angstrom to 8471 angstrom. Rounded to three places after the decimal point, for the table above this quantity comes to -0.043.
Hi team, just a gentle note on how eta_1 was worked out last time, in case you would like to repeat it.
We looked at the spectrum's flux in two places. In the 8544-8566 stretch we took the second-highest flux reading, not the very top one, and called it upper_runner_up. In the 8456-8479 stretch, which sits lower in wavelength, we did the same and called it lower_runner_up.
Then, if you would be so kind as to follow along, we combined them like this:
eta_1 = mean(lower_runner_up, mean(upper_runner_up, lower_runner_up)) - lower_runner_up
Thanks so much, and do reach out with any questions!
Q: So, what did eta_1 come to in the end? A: -0.18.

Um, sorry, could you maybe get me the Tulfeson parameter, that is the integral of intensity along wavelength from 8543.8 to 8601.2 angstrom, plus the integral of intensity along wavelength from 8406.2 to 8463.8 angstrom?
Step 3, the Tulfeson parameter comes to 820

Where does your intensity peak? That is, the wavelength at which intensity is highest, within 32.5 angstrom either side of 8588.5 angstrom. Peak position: 8590.0 angstrom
